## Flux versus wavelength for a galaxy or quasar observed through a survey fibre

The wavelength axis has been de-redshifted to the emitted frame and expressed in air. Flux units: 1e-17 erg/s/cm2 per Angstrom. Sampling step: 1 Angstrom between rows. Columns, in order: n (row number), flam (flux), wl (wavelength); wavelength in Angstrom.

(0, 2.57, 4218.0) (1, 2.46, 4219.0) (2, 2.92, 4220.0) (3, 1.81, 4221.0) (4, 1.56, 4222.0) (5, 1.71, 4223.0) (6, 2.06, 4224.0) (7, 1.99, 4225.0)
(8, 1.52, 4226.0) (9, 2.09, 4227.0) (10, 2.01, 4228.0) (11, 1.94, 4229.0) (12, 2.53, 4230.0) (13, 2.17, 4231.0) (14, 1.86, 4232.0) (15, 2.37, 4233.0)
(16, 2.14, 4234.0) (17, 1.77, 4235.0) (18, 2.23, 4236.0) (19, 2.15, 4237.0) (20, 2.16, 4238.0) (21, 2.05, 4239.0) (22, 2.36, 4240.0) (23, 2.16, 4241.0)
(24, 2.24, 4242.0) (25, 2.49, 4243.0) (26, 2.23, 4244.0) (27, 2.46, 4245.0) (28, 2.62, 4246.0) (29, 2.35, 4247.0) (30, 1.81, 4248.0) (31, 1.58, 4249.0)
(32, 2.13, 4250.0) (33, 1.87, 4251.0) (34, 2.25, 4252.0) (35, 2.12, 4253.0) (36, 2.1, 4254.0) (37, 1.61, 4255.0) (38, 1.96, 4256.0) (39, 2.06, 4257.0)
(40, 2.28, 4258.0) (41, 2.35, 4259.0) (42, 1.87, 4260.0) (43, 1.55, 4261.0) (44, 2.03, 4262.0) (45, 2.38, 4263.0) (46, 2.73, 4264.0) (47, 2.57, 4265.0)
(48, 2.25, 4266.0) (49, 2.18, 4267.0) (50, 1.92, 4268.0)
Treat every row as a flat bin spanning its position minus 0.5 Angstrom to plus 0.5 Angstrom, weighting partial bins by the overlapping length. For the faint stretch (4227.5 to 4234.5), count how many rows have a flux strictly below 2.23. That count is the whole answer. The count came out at 5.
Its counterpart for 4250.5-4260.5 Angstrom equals 7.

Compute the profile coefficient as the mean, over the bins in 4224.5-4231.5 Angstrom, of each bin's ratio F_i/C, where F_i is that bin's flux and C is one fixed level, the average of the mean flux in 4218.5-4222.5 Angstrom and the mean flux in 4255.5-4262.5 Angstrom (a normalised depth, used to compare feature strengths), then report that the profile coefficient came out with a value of 0.97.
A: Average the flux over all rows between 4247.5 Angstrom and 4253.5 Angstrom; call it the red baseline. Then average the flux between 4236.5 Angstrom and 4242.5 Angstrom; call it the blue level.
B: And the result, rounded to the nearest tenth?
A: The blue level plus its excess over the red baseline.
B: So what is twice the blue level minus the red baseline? 2.4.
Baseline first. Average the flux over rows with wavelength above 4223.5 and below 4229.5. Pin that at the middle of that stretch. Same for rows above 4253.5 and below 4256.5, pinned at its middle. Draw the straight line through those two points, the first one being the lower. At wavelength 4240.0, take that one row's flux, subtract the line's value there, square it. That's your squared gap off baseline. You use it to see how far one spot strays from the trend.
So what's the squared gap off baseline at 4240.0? 0.199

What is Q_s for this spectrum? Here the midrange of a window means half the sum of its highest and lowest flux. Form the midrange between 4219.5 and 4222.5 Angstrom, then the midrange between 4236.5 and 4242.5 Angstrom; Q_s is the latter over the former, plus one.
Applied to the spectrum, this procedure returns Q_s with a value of 1.98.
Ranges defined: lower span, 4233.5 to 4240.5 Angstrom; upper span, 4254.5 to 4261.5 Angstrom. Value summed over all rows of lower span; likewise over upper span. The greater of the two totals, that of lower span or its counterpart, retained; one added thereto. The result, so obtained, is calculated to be 15.9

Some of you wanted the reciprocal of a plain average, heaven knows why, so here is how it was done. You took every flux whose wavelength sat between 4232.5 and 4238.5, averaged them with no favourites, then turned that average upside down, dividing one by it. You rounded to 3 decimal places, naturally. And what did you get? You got 0.468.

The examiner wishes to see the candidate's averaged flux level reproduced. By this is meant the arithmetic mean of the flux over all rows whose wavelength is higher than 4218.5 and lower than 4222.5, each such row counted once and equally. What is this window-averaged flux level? 2.19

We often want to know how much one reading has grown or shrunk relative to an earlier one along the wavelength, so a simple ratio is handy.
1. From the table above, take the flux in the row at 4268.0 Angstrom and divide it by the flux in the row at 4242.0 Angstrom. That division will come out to 0.86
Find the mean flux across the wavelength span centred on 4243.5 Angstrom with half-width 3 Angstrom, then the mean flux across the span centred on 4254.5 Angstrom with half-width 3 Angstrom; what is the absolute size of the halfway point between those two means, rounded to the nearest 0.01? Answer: 2.19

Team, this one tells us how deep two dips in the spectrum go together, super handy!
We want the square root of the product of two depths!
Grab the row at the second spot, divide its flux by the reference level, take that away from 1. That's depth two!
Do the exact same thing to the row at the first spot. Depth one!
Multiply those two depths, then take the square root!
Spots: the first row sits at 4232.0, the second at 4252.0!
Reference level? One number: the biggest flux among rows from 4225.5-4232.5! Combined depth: 0.17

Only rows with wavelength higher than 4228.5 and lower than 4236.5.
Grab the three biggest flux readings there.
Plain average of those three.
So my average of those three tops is 2.38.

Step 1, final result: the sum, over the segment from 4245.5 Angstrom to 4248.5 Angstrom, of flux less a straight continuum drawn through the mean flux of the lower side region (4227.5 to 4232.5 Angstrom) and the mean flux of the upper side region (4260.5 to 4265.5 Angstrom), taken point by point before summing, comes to 0.24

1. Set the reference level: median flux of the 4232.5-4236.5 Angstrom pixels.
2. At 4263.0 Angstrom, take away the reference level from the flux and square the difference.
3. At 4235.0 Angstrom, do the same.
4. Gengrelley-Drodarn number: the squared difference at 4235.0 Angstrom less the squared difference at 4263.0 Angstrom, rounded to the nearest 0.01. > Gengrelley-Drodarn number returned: 0.13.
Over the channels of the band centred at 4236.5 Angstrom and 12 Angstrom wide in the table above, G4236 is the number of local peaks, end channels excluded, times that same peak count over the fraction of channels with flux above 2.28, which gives 96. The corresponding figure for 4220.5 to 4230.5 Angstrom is 40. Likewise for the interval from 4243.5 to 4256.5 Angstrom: 39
